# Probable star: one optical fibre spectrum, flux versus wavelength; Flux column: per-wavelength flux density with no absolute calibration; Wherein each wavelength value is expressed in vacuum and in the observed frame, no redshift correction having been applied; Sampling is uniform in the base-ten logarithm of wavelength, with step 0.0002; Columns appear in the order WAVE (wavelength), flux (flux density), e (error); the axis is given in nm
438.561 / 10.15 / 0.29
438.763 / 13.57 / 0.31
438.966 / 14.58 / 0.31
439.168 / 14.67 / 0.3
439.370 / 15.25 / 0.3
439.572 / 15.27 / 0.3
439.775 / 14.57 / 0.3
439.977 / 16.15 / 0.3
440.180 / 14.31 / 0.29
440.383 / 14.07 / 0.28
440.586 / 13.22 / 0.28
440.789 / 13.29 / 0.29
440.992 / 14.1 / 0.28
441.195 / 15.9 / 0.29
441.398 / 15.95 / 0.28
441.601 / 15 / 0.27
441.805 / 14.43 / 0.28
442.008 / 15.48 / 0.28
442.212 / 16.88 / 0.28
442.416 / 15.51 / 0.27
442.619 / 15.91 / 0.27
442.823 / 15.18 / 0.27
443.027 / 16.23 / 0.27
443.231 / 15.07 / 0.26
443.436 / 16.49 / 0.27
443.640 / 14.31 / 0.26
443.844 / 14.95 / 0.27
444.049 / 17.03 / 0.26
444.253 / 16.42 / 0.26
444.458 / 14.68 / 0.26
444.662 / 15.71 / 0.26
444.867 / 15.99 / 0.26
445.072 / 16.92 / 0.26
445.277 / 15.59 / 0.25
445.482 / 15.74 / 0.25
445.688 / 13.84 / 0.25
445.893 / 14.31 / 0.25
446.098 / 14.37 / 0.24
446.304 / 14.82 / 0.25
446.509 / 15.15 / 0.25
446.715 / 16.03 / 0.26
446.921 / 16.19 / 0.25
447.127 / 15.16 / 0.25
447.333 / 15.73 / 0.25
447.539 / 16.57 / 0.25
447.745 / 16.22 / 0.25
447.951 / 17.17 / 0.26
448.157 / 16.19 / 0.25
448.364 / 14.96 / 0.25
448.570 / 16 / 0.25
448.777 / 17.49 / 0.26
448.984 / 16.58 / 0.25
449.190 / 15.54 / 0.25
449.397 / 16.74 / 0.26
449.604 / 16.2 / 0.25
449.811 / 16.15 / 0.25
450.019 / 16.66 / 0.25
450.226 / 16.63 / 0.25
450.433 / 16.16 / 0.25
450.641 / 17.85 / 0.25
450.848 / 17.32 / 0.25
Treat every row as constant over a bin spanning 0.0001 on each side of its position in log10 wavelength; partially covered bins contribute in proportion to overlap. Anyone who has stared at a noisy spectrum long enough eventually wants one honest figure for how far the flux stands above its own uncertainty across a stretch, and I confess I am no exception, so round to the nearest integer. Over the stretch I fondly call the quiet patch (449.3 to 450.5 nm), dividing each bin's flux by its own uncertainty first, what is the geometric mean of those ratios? 65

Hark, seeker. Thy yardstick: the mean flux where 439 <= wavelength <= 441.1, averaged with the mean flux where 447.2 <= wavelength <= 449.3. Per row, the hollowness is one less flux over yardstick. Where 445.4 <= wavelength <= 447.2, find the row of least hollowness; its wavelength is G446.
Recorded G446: 446.921 nm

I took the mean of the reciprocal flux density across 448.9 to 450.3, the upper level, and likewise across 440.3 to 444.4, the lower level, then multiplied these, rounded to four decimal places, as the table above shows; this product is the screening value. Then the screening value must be 0.0040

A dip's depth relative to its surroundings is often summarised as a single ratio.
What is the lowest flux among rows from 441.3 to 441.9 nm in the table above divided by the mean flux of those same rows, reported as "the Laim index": 0.954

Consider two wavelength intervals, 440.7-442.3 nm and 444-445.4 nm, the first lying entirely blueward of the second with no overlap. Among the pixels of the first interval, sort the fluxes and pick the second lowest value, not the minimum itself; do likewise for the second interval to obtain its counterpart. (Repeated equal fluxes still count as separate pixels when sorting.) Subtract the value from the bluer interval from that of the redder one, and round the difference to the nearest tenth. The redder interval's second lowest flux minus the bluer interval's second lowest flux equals 1.5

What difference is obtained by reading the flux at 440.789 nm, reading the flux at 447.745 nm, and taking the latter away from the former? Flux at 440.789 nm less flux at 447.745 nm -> -2.9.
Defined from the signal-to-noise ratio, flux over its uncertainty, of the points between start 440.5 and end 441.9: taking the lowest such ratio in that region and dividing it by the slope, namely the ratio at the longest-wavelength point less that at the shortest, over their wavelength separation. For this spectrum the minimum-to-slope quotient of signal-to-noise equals 13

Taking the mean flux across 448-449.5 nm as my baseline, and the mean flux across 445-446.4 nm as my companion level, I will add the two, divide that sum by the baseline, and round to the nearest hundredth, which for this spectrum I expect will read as 1.93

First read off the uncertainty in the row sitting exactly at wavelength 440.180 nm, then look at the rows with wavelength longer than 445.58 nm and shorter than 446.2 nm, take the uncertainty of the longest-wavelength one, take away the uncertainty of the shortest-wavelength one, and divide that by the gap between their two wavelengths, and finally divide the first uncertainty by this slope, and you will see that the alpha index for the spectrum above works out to -12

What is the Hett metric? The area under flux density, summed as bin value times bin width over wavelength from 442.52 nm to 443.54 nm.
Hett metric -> 16.1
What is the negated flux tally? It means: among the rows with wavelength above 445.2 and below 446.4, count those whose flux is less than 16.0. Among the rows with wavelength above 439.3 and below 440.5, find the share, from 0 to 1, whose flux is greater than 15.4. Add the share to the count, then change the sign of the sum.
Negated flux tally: -6.2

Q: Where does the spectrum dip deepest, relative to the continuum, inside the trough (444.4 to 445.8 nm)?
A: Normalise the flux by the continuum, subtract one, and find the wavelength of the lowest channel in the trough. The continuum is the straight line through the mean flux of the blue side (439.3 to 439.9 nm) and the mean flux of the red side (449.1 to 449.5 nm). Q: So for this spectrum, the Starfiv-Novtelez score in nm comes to 445.688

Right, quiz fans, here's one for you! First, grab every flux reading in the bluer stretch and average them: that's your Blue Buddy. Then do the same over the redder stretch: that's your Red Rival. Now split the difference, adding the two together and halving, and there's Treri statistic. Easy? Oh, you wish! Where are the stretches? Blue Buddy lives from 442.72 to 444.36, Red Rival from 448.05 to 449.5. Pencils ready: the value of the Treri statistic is 16.0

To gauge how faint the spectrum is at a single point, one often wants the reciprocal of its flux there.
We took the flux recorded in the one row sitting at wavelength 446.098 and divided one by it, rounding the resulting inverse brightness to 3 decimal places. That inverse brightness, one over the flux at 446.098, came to 0.070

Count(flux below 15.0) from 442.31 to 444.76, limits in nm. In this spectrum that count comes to 3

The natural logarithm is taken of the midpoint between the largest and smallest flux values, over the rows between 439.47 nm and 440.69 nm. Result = 2.69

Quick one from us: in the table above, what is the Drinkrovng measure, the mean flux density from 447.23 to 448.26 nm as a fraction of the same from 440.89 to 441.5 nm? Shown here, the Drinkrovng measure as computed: 1.07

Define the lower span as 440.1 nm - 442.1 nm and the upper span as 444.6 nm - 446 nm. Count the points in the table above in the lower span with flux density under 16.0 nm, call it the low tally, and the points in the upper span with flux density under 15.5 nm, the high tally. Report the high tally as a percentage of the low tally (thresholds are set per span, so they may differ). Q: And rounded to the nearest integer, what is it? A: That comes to 20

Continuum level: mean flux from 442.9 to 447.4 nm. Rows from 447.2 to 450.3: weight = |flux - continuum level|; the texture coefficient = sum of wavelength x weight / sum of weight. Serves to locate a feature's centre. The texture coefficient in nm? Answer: 448.84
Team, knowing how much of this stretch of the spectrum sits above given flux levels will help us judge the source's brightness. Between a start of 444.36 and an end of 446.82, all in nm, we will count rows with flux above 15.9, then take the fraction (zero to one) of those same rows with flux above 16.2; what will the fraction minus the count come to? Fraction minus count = -2.9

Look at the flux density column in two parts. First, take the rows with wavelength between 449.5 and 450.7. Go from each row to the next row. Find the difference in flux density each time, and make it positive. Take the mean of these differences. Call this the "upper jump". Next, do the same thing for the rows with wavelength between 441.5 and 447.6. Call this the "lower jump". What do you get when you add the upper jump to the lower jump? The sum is 1.47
